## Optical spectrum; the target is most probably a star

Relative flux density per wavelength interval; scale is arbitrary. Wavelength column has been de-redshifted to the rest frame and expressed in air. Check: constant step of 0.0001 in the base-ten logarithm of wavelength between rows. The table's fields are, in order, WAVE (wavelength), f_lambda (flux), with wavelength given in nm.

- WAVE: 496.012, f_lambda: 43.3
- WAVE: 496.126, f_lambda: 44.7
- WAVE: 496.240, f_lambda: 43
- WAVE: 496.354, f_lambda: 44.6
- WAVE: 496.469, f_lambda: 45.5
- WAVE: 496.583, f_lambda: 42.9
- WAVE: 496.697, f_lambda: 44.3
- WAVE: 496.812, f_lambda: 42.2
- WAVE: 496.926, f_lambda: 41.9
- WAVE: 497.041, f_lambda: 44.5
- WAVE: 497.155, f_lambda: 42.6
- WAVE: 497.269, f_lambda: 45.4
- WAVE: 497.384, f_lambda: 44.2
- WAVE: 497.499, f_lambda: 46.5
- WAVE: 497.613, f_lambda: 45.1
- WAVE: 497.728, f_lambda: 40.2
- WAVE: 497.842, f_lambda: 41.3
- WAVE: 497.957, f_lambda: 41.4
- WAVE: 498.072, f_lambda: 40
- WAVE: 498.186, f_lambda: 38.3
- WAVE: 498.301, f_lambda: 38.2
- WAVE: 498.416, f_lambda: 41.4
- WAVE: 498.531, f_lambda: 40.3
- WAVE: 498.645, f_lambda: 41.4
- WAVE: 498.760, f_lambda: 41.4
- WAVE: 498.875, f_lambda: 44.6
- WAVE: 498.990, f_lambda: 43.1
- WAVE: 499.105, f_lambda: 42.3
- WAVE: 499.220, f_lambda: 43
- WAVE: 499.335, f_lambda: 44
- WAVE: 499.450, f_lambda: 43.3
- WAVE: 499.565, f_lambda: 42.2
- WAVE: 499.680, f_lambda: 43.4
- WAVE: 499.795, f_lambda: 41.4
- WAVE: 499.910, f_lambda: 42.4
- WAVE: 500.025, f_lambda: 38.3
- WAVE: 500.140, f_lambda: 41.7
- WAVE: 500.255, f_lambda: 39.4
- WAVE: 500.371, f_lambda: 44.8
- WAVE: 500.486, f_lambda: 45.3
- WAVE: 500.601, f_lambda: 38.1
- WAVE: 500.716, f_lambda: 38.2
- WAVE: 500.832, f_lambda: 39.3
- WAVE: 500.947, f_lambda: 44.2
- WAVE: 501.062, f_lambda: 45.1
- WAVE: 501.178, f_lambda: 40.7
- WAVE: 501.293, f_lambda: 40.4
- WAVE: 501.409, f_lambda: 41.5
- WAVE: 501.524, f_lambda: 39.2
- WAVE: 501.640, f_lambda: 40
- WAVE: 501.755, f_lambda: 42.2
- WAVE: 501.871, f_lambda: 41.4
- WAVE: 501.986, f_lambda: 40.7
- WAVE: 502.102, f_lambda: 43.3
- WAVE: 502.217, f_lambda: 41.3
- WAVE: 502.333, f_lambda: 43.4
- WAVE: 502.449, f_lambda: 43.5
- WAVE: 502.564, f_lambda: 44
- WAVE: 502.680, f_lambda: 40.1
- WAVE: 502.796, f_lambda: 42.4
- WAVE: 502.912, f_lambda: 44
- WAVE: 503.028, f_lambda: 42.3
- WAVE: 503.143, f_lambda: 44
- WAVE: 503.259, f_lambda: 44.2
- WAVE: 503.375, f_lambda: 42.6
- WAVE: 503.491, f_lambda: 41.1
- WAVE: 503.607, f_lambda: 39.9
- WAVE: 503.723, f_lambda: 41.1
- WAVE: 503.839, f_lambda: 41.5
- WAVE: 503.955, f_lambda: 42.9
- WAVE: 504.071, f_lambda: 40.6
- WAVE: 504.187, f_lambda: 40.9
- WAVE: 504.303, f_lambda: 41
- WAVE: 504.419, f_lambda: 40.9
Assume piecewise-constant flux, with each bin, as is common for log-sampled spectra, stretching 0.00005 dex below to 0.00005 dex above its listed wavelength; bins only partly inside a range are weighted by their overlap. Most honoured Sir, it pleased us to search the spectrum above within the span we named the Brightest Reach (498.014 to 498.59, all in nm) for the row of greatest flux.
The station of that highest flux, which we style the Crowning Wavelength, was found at 498.416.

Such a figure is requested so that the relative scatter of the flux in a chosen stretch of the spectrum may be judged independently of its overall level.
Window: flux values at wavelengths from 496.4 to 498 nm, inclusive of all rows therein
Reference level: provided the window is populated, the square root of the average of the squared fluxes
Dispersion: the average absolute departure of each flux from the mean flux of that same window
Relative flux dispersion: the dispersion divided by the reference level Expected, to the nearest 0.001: 0.038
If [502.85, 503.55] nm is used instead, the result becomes 0.024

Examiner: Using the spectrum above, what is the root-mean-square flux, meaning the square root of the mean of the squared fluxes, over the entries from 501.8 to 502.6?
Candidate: 42.5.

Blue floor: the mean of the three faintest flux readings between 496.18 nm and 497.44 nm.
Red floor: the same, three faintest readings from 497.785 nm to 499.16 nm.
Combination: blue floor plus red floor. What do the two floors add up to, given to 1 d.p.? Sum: 81.1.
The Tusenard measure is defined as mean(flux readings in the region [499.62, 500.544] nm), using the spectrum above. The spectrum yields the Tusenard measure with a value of 42.1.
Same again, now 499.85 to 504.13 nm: 41.8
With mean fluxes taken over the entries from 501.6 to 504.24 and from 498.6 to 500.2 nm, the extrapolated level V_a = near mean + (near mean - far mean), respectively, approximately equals 41.8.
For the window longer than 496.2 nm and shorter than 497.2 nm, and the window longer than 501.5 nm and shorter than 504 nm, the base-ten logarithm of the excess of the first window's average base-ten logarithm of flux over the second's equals -1.8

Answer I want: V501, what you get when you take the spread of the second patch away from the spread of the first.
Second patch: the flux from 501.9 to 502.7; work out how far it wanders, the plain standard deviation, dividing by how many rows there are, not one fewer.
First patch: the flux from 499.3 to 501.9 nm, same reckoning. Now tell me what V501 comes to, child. 0.7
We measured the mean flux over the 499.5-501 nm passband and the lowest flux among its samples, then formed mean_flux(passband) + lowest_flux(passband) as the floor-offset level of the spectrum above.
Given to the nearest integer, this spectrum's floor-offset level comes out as 80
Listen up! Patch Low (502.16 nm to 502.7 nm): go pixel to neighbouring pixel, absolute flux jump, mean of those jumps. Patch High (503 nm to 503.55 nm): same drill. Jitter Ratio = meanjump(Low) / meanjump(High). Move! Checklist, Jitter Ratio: 1.3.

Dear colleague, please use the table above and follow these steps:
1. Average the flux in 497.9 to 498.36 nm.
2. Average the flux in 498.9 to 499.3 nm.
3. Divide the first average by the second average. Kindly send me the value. 0.92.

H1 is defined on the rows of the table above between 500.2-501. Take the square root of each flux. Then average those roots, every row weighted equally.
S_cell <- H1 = 6.42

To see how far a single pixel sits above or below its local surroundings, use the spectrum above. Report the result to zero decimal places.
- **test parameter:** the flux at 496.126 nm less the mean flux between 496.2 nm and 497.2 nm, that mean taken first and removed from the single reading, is 1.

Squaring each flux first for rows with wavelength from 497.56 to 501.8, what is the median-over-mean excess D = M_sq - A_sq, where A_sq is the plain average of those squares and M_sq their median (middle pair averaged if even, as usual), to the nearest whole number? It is -16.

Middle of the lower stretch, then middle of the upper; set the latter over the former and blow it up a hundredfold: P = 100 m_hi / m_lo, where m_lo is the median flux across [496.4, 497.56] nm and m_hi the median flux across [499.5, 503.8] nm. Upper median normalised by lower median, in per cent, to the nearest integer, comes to 94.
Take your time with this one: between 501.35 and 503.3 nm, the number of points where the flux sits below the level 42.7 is 10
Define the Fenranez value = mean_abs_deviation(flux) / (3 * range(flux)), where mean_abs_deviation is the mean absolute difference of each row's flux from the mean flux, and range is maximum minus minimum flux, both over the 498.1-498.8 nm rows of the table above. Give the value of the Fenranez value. 0.133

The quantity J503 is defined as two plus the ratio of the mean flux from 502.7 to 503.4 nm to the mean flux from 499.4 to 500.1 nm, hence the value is 3.03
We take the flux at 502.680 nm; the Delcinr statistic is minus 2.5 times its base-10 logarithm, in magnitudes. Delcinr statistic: -4.01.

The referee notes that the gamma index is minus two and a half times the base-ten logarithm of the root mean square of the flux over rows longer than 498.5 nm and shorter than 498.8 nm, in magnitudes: -4.03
